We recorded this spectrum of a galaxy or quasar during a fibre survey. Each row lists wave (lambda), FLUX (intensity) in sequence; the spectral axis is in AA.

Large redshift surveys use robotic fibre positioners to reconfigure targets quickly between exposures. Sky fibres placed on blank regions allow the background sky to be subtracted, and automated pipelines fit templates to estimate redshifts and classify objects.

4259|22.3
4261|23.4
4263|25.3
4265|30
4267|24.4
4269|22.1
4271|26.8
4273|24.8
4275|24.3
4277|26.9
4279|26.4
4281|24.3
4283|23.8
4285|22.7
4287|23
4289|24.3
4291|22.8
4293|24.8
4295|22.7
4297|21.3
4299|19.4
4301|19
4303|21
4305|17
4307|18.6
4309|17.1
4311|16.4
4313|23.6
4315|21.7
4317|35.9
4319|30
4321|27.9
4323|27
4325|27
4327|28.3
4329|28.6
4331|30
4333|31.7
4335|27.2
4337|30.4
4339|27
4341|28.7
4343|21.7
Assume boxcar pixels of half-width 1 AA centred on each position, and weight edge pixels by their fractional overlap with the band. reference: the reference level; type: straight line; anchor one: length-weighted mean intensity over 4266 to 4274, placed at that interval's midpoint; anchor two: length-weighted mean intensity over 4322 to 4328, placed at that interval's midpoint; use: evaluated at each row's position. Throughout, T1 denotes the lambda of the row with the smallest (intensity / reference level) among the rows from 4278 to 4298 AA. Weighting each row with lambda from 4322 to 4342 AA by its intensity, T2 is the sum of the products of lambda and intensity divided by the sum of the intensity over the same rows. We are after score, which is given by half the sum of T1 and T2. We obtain 4314.5 AA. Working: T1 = 4297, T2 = 4332.1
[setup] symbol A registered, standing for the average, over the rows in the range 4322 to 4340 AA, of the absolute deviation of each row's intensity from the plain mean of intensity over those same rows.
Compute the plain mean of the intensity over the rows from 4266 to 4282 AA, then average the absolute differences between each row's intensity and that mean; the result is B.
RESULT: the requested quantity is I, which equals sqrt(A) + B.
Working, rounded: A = 1.42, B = 1.3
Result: 2.5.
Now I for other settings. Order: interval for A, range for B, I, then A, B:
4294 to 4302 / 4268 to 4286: 2.6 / 1.40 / 1.4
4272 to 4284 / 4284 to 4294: 1.8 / 1.04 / 0.8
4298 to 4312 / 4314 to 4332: 3.5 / 1.31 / 2.3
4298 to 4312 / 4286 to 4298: 2.1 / 1.31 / 0.9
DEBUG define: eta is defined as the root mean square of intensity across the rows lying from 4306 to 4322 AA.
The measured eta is 24.8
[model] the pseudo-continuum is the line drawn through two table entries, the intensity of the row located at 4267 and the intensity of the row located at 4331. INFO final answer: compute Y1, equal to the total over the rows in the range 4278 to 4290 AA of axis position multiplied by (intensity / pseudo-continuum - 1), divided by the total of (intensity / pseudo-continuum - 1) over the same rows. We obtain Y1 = 4286.0 AA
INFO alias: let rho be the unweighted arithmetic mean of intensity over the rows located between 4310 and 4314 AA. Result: 20.0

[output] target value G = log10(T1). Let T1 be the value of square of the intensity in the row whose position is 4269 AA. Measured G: 2.69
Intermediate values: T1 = 488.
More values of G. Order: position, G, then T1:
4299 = 2.58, 376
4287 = 2.72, 529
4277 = 2.86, 724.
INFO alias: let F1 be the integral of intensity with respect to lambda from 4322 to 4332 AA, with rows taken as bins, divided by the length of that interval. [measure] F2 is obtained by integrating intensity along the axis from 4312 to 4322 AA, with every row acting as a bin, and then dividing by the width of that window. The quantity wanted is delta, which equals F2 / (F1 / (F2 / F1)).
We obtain 0.97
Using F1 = 28.2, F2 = 28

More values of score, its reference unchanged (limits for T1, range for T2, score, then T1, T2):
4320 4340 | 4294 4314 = 4321.4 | 4339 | 4303.8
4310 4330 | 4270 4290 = 4295.4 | 4311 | 4279.8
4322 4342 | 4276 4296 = 4312.4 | 4339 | 4285.8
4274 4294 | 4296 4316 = 4298.5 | 4291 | 4306.1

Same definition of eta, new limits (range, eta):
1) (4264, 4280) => 25.8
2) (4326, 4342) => 29.0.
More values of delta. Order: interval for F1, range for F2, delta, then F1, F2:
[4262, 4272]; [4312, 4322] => 1.17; 25.7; 28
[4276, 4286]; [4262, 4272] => 1.07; 24.8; 26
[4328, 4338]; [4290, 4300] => 0.56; 29.6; 22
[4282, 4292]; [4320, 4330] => 1.42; 23.3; 28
